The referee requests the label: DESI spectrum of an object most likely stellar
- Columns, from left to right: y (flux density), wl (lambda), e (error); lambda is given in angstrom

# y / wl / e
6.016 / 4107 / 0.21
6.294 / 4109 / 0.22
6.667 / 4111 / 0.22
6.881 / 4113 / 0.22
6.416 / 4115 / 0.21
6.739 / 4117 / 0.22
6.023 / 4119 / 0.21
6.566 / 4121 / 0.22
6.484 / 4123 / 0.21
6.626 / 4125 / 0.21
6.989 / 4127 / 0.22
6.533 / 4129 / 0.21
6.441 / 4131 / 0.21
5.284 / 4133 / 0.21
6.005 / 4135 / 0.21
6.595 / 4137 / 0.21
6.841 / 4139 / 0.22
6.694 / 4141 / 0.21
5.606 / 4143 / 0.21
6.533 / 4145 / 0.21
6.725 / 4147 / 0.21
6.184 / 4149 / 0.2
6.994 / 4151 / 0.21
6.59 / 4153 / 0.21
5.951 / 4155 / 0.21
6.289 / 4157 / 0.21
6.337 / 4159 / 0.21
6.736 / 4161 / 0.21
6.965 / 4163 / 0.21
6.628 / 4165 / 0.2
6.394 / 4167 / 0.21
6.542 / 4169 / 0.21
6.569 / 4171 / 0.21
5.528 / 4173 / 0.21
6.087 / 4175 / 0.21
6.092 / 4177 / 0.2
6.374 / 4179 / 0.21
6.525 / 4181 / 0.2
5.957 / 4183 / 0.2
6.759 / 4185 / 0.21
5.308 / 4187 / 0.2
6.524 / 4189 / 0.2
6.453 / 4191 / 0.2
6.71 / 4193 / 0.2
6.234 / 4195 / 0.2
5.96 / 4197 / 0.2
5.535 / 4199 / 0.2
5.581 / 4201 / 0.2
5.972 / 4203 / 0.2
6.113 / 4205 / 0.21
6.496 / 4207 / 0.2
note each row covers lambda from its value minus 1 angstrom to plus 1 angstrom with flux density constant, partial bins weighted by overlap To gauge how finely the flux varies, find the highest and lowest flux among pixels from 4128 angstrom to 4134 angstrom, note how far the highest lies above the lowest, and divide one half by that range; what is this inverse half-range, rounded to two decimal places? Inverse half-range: 0.40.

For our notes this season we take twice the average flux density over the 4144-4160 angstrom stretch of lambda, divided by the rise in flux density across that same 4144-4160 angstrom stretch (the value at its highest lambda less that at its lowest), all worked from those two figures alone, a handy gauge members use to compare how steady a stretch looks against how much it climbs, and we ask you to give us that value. -66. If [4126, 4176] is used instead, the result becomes -14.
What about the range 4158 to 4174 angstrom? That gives -16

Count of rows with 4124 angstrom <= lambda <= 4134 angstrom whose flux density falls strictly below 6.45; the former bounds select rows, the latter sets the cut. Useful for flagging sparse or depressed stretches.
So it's 2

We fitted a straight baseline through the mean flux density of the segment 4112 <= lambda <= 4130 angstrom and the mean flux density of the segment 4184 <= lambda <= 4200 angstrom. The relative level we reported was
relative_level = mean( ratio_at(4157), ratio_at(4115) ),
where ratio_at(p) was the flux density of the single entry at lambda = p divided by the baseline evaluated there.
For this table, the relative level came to 0.98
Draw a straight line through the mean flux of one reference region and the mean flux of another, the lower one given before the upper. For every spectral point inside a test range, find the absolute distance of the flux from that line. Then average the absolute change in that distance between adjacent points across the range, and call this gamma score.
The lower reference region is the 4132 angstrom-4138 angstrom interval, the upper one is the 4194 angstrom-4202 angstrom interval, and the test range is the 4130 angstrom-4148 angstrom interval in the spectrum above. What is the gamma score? 0.337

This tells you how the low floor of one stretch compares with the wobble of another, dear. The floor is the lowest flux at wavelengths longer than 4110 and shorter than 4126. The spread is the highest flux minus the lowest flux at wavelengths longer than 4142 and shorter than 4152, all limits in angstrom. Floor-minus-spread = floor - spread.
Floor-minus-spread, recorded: 4.6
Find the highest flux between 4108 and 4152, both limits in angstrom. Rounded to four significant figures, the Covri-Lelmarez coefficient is 6.994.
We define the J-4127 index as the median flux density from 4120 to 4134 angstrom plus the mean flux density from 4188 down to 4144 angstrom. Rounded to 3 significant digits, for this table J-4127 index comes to 12.9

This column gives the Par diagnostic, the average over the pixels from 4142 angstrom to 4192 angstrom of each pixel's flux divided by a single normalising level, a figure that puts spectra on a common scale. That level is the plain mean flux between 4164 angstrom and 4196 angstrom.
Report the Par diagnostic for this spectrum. 1.01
